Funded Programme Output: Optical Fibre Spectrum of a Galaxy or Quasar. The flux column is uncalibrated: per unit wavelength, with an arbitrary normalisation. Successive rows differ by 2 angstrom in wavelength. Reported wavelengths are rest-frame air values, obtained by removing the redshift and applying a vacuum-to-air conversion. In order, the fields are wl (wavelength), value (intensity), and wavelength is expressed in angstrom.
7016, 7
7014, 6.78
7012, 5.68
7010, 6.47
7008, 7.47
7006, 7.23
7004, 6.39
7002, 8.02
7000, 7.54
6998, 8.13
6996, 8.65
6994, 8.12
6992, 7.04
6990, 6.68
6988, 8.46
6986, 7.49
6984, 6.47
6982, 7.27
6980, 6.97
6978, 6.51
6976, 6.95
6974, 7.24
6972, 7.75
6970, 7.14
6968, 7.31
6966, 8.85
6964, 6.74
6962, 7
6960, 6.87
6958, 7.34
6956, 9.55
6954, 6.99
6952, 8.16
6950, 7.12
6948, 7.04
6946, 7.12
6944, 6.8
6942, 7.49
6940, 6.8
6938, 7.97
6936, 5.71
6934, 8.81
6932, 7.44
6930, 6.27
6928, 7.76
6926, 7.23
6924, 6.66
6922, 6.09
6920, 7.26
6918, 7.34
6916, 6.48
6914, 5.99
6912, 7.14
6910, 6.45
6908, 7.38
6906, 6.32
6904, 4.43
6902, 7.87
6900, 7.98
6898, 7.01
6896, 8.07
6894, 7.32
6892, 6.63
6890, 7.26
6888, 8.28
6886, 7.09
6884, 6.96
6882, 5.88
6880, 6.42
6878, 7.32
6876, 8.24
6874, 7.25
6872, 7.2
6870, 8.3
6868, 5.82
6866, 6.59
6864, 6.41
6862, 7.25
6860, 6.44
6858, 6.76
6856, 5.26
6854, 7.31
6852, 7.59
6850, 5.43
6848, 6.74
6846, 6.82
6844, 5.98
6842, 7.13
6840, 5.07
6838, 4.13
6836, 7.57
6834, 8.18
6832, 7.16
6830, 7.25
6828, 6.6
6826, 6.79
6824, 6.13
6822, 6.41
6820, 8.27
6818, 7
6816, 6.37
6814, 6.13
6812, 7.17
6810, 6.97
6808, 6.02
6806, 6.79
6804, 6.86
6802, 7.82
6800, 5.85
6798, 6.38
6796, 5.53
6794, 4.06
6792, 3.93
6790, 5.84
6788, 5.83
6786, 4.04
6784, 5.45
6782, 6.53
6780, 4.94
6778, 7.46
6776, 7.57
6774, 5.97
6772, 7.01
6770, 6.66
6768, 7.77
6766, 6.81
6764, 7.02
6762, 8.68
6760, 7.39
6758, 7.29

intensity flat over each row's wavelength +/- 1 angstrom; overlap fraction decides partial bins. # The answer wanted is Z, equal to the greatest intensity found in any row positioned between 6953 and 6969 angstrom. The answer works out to 9.55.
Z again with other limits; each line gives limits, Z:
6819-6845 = 8.27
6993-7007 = 8.65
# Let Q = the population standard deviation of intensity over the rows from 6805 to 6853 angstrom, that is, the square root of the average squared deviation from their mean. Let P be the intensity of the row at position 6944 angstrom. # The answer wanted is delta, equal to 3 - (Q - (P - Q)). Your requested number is 8.0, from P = 6.8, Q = 0.91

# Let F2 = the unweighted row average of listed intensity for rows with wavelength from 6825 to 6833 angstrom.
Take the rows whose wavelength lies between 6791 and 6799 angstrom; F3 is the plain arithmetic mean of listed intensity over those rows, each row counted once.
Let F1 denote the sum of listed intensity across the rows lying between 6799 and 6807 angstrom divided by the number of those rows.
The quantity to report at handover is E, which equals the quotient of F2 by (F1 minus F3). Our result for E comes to 4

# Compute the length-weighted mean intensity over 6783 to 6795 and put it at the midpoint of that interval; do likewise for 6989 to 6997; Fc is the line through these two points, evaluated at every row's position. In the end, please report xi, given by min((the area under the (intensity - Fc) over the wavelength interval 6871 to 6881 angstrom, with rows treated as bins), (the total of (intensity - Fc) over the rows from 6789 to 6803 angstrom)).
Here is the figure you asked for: 4.7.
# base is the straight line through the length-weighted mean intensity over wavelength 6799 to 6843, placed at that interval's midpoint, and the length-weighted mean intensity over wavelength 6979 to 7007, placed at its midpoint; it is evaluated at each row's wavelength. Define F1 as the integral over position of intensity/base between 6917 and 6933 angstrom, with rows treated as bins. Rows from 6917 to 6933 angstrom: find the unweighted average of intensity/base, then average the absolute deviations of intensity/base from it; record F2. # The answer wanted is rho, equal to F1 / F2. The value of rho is 224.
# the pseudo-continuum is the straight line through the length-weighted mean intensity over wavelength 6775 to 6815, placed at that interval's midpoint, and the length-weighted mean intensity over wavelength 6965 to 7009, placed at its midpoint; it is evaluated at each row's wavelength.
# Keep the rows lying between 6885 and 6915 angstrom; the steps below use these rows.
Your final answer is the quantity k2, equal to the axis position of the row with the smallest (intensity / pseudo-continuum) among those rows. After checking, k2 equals 6904 angstrom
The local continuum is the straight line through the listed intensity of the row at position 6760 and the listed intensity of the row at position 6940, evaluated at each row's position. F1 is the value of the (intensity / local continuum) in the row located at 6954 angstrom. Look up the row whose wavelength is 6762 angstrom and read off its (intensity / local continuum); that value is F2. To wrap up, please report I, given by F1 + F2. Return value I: 2.21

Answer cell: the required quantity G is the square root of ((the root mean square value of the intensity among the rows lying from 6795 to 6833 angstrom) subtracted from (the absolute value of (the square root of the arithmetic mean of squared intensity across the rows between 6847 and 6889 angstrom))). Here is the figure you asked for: 0.44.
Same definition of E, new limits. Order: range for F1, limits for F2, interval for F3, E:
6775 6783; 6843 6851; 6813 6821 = -20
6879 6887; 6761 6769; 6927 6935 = -8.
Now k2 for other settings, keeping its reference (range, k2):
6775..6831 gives 6792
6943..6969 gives 6964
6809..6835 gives 6824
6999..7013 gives 7012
